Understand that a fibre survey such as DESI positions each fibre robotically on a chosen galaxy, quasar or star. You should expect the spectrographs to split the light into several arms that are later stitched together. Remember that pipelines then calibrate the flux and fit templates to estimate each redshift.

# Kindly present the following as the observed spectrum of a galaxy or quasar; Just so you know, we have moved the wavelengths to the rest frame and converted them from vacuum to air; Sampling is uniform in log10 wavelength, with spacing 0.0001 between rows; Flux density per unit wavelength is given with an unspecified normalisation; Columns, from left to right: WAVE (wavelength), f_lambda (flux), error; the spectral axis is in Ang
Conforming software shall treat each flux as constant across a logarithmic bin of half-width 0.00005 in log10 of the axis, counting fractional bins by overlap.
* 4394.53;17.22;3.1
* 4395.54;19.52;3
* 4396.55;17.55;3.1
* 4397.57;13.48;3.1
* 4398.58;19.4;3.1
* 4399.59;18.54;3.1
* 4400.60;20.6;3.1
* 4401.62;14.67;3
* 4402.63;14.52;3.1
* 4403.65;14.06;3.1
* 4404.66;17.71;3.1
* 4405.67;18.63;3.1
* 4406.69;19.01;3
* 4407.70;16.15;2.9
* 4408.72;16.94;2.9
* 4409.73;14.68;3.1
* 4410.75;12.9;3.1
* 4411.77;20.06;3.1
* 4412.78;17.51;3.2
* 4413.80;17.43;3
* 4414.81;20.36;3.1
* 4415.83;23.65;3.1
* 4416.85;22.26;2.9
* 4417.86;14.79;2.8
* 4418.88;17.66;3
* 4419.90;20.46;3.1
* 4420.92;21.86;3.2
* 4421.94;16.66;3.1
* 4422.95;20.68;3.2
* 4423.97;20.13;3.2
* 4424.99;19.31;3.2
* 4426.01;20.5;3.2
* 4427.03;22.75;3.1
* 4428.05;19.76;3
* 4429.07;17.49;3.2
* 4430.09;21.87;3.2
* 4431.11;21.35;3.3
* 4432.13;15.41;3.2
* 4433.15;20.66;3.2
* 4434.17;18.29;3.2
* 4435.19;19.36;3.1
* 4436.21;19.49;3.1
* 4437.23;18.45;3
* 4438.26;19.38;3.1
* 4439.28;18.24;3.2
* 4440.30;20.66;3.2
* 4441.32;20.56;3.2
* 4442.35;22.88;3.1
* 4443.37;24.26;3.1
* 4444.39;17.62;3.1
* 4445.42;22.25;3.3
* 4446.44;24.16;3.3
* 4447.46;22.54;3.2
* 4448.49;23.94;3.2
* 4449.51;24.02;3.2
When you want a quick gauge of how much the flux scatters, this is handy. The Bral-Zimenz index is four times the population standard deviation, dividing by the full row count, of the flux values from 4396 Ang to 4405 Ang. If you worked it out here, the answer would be 10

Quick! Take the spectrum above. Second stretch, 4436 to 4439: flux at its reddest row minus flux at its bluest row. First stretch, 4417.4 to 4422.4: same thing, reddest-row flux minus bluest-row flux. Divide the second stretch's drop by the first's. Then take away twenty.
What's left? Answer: -20.1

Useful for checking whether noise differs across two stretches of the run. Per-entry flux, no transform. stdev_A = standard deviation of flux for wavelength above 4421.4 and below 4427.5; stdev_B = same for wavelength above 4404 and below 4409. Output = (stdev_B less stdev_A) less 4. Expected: -4.8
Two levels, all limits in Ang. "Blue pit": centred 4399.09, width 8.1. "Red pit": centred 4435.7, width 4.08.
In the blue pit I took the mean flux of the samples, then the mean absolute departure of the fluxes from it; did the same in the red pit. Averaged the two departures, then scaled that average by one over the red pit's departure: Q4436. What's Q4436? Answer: 2.7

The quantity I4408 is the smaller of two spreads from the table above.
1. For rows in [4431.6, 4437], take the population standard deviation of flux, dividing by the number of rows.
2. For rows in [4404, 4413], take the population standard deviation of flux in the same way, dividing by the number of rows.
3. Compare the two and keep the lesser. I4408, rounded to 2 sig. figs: 1.8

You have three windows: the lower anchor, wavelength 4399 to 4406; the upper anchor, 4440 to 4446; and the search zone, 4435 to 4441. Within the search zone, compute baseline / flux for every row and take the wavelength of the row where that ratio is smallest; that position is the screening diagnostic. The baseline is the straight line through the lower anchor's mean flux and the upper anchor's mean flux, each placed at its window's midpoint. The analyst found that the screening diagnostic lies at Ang 4440.30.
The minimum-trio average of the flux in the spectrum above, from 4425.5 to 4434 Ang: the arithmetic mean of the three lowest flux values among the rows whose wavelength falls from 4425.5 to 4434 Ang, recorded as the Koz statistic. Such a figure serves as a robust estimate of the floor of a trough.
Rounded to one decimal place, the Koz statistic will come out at 17.6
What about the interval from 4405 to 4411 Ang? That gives 14.6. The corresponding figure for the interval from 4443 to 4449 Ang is 20.8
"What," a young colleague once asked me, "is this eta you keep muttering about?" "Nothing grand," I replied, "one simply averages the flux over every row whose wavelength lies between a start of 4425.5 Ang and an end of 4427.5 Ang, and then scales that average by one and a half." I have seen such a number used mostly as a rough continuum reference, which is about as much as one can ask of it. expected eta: 32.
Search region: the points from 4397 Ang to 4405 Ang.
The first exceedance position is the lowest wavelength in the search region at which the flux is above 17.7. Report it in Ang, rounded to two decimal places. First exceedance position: 4398.58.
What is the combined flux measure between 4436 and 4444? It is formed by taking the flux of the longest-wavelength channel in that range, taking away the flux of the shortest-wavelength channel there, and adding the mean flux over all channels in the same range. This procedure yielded 25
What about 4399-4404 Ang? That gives 12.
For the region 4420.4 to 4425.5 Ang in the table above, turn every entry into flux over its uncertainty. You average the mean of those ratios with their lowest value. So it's 5.79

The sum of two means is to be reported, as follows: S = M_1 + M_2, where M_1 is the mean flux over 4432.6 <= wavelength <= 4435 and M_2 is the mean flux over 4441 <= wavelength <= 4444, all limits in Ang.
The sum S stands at 42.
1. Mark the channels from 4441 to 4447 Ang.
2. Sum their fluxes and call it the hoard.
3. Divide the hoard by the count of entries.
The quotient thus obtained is 22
